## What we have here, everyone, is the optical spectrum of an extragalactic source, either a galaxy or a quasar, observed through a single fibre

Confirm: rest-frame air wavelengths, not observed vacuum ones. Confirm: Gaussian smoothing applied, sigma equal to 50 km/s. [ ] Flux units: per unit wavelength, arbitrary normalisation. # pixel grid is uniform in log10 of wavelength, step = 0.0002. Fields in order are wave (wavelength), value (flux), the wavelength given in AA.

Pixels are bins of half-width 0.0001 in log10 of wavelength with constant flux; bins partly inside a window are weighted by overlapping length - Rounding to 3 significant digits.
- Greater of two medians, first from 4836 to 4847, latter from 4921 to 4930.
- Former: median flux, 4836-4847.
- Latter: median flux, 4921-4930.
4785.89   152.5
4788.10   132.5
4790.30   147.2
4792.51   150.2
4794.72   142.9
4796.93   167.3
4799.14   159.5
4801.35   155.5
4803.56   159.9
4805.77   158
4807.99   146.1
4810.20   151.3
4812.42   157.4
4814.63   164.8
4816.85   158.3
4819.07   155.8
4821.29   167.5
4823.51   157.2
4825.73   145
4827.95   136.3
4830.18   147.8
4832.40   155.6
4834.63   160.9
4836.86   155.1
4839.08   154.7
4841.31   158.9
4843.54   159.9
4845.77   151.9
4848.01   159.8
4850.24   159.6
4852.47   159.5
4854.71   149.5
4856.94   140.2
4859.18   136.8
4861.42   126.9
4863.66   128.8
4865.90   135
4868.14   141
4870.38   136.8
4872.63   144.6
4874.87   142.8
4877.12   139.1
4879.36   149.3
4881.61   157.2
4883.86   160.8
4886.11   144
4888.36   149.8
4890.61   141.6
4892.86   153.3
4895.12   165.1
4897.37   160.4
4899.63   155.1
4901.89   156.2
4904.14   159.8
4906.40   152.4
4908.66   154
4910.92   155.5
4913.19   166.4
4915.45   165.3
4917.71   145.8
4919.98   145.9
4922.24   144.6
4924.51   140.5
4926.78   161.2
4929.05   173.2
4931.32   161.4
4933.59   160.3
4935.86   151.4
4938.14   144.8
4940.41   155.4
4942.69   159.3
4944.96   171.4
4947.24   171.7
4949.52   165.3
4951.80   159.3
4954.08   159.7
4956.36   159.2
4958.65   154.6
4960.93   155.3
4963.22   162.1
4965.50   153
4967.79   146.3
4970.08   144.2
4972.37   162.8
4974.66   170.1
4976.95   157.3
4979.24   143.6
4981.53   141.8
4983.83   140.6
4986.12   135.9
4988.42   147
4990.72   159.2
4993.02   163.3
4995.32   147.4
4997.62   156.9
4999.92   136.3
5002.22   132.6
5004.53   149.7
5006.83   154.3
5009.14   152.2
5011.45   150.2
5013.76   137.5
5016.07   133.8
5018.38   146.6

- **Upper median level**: 155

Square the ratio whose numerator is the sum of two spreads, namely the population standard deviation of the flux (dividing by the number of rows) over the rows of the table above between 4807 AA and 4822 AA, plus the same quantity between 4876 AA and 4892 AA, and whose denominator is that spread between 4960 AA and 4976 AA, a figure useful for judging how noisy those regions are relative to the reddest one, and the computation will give 2.7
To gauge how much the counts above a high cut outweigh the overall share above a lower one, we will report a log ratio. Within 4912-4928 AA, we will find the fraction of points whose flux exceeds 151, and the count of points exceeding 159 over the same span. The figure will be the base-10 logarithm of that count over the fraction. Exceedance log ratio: 0.85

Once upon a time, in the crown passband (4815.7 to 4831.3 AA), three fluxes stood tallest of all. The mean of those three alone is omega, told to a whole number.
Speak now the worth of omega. 161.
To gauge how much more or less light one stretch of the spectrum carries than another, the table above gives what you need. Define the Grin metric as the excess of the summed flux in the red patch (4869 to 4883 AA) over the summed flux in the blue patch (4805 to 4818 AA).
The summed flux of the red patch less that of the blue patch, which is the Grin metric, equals -66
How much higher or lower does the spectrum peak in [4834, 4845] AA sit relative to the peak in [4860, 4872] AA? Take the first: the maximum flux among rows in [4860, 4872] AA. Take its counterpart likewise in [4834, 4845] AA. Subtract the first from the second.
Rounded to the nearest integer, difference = 20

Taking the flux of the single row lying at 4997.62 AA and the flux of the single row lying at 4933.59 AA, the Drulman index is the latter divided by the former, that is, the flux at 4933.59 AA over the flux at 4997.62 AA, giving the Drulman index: 1.02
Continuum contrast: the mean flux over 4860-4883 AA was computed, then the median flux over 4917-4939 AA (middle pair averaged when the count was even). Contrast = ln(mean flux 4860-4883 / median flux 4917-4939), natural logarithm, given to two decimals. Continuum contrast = -0.06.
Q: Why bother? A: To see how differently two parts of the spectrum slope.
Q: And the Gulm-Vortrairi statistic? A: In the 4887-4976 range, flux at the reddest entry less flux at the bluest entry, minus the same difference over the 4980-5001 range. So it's 26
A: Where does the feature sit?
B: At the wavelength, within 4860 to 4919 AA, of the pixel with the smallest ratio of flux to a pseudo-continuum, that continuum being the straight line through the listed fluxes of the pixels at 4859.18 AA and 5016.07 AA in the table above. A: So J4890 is 4861.42 AA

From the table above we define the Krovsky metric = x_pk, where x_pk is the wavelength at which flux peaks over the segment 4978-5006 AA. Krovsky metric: 4993.02 AA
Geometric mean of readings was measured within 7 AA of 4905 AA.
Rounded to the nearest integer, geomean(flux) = 155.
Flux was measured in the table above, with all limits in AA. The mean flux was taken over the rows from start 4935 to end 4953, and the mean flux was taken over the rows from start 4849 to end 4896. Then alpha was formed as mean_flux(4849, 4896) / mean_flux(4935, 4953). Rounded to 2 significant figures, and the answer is 0.91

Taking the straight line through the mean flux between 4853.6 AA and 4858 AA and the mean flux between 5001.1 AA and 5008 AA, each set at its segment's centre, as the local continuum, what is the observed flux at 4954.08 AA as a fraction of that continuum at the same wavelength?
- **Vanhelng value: 1.10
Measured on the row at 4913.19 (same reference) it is 1.15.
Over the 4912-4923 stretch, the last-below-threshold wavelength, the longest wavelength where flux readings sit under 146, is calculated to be 4922.24 AA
